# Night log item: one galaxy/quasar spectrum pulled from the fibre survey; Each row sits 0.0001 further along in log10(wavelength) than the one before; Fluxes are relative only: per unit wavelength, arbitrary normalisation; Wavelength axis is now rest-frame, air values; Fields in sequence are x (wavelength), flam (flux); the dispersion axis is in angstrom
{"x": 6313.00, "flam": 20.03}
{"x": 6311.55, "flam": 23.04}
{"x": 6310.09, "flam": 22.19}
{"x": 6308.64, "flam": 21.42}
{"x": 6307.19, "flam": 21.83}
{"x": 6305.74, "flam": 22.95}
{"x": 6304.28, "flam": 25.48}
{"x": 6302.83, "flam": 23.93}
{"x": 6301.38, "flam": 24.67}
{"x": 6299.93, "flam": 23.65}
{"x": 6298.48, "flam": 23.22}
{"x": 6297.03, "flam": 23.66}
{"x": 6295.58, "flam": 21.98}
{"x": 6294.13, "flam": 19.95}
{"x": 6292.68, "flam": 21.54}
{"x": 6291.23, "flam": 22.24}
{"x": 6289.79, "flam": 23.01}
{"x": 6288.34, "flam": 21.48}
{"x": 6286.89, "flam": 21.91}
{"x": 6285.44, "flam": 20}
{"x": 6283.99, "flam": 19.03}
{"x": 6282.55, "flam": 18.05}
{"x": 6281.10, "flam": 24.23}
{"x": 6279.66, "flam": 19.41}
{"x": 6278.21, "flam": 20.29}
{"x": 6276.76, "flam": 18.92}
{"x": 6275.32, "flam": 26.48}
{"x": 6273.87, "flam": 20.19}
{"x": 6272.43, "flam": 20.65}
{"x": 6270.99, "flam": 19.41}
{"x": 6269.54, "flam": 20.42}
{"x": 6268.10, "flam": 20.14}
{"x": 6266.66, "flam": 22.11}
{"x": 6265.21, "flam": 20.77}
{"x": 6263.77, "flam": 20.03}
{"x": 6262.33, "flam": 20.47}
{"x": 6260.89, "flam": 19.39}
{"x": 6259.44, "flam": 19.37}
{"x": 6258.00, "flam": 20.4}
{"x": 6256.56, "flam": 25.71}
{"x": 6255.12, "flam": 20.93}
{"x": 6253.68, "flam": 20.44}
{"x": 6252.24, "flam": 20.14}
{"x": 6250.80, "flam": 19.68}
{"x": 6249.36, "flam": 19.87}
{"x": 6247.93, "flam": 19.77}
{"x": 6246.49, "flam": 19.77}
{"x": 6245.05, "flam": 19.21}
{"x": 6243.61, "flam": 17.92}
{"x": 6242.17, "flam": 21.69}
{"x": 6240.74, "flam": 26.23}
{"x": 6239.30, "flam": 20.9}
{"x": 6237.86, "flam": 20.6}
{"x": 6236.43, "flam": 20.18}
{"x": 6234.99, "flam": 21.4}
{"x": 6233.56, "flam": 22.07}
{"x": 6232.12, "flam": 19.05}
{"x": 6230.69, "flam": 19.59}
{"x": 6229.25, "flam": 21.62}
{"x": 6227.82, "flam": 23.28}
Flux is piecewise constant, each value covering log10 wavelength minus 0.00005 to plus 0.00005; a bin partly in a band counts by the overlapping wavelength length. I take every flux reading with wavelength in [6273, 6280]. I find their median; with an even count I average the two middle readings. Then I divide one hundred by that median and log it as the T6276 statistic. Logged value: 5.0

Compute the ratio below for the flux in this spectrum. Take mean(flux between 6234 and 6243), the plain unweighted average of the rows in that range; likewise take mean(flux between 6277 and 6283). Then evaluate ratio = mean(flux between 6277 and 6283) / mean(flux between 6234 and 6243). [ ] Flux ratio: 0.94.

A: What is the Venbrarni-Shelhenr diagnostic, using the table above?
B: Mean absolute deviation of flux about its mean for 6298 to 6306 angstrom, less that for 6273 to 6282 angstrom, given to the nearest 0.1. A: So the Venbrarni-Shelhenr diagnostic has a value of -1.8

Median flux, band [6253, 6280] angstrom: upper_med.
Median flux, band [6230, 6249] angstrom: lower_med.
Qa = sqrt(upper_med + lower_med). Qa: 6.37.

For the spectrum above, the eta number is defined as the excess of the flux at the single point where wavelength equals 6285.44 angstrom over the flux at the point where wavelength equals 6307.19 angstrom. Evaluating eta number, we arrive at -1.8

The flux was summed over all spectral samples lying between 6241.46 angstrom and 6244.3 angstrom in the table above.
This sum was 39.6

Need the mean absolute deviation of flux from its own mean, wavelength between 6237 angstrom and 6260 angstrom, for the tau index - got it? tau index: 1.4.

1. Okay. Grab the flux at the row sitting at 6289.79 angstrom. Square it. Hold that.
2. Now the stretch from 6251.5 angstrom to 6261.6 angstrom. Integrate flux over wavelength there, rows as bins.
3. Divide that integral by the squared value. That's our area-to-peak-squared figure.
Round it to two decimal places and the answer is 0.40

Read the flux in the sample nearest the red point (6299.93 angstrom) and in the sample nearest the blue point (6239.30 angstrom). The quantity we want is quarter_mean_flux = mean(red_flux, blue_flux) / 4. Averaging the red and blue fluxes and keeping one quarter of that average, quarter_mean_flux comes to 5.57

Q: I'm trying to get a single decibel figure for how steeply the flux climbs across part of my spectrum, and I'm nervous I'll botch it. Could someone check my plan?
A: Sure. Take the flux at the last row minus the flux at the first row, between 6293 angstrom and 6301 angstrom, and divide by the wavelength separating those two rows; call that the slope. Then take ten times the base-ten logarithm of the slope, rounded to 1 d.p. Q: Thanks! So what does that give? -2.0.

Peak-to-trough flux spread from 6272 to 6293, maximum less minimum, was 8.43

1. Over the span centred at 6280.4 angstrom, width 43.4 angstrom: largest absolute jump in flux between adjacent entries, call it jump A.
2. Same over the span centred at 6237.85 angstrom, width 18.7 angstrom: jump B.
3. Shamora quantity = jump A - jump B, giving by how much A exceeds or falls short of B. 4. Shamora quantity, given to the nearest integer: 2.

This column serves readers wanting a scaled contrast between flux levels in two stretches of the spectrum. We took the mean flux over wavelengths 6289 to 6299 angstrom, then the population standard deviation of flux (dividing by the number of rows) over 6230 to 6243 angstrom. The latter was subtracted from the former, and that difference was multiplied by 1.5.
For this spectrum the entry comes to 30.4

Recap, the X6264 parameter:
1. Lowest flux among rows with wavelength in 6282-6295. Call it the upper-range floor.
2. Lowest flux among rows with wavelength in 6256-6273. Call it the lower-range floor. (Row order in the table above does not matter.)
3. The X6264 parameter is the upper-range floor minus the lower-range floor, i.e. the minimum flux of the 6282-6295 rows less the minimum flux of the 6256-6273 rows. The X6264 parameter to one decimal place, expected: -1.3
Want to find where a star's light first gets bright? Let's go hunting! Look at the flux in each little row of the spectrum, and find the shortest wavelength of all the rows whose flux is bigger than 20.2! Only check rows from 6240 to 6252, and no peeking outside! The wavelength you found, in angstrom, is 6240.74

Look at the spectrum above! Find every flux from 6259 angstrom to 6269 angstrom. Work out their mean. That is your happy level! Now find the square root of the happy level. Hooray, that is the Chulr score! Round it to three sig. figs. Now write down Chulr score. 4.51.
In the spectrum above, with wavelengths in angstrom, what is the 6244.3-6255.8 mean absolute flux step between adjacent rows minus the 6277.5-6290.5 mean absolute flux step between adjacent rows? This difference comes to -1.9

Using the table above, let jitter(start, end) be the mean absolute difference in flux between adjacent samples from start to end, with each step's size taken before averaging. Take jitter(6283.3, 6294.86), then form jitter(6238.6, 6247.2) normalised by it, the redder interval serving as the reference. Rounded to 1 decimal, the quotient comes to 2.7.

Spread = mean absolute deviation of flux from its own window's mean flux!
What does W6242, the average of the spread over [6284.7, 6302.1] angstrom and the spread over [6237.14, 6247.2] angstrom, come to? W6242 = 1.44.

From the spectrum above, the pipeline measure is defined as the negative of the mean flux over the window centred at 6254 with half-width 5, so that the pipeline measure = -21.0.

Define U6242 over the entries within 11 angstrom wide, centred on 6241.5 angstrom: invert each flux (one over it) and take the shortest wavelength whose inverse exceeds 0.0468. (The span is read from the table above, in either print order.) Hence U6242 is 6236.43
